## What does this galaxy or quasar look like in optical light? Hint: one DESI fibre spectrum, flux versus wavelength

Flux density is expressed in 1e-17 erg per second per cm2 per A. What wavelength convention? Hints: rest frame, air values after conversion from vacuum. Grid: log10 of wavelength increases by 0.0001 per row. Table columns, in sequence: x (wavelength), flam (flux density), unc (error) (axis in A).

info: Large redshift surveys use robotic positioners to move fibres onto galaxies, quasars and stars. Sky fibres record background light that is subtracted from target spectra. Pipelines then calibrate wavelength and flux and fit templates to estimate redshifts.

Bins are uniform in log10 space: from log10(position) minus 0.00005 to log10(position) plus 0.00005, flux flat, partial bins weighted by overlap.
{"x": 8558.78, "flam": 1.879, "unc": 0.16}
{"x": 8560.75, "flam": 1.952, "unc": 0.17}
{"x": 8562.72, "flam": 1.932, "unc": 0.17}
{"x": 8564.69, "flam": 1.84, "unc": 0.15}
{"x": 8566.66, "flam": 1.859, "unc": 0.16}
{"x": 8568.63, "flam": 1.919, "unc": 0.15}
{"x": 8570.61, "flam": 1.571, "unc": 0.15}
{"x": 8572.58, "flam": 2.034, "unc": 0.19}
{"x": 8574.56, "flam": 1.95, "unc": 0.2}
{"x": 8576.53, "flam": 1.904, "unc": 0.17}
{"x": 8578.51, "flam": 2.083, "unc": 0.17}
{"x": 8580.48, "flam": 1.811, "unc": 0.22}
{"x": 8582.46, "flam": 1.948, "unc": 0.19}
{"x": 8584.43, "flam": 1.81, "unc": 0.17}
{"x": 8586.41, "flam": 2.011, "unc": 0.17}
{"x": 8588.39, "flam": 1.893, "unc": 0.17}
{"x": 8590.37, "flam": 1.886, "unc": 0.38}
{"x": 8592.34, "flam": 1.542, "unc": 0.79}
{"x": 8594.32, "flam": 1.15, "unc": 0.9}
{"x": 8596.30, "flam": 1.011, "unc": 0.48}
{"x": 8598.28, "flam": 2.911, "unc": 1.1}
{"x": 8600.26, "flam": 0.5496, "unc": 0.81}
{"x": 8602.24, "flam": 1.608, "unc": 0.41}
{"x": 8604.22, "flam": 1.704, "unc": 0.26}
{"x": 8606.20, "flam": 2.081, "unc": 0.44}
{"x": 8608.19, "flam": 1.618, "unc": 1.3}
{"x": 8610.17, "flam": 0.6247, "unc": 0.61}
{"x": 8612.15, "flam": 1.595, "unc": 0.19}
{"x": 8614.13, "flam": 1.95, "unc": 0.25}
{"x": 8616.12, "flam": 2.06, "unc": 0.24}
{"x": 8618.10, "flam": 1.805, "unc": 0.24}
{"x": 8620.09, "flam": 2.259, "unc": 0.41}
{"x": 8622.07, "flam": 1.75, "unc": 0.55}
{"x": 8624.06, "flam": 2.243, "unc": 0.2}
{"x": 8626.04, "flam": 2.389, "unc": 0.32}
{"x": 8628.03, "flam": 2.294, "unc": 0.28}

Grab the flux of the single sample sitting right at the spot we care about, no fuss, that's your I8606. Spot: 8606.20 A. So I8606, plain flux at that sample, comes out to 2.081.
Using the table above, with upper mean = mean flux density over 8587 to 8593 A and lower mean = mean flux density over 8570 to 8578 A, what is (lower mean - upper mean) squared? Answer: 0.01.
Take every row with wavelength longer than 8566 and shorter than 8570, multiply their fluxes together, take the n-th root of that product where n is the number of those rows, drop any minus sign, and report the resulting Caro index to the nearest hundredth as 1.89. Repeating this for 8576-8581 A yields 1.93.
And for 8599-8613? 1.26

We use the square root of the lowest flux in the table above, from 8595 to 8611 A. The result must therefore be 0.74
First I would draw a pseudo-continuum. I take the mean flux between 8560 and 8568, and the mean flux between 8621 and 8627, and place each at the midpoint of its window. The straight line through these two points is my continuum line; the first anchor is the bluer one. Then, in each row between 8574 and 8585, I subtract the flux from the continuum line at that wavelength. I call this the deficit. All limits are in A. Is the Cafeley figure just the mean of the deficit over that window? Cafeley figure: 0.04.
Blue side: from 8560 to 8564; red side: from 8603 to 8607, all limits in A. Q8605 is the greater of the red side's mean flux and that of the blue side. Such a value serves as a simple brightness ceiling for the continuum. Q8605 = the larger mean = 1.94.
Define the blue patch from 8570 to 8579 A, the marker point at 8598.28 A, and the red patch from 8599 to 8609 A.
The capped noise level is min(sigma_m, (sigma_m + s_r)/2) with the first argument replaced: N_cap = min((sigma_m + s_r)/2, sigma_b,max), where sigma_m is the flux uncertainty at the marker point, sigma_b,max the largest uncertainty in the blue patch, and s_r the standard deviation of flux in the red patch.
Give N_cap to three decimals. 0.200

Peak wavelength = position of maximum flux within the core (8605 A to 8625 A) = 8620.09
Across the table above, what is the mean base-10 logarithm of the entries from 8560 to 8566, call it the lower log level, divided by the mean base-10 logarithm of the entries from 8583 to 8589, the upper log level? 1.00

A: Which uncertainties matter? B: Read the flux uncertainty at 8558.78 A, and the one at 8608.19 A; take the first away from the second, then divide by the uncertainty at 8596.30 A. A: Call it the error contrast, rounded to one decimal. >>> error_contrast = 2.4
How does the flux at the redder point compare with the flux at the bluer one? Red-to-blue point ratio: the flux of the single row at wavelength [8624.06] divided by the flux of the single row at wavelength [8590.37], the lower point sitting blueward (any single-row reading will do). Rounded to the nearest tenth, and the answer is 1.2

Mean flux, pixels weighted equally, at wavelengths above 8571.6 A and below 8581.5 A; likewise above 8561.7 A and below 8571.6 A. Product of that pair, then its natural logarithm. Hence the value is 1.27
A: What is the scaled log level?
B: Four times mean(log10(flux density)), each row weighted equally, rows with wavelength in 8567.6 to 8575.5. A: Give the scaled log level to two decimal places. 1.08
